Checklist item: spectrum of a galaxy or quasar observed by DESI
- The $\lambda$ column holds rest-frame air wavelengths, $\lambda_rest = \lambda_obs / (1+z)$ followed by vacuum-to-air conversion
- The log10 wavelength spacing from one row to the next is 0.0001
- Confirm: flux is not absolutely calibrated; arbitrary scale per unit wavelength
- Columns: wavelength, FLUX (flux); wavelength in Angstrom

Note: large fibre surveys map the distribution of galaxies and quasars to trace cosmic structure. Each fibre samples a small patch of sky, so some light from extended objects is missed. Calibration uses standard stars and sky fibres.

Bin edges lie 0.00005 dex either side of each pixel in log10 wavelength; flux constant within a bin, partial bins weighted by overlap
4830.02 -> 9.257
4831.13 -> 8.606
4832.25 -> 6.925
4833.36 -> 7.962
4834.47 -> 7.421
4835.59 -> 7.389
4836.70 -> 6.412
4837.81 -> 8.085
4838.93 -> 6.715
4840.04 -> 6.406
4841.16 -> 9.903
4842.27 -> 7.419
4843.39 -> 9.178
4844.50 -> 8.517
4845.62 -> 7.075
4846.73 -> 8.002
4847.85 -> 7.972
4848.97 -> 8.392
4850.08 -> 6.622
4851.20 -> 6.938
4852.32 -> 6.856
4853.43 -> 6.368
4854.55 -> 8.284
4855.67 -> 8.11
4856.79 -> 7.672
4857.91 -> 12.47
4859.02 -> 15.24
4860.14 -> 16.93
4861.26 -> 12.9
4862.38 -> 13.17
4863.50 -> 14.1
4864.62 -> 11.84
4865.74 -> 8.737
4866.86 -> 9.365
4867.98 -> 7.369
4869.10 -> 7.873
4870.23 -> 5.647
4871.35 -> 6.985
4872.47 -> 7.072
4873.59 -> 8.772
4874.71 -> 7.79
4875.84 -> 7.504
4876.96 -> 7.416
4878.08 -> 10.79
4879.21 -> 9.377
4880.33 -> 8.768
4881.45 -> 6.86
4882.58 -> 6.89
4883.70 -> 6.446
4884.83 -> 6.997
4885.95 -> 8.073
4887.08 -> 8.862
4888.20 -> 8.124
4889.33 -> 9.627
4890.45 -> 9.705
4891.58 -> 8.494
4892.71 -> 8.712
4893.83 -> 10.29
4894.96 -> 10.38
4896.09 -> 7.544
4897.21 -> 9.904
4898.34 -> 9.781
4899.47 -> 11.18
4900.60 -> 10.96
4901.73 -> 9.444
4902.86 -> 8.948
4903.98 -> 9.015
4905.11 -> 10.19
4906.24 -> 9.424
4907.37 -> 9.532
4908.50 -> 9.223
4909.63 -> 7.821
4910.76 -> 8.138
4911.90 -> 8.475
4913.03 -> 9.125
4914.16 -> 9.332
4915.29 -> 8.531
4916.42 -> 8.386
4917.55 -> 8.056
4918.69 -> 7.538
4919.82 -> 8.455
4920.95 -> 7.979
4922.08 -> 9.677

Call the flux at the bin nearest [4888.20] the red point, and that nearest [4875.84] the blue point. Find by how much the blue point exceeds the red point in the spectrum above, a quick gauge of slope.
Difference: -0.62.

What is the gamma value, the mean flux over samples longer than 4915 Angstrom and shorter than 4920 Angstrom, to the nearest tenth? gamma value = 8.2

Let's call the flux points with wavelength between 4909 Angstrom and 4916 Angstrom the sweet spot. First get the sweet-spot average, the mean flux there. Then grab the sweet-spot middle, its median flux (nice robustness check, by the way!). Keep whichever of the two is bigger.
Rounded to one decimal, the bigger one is 8.6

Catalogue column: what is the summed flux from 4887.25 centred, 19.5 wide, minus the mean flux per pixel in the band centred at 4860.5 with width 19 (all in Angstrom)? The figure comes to 136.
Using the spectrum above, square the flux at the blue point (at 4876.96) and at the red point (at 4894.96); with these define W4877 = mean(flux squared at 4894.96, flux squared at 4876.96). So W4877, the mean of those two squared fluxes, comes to 81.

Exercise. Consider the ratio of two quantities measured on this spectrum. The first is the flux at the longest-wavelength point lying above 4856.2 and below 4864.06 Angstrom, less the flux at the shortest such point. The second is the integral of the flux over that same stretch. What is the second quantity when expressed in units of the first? 16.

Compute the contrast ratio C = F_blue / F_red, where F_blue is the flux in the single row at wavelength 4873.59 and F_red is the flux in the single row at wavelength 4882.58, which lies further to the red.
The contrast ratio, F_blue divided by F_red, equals 1.27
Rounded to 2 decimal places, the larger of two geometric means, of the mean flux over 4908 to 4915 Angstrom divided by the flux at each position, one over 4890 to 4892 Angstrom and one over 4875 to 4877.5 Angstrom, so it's 1.16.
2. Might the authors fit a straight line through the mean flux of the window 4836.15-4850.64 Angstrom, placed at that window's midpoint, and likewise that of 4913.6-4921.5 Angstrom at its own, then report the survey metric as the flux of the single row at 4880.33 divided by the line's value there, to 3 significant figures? 1.09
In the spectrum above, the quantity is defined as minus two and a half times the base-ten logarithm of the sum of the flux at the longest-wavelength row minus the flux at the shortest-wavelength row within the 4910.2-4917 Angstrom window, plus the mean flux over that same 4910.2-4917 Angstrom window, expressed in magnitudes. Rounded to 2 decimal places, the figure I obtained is -2.37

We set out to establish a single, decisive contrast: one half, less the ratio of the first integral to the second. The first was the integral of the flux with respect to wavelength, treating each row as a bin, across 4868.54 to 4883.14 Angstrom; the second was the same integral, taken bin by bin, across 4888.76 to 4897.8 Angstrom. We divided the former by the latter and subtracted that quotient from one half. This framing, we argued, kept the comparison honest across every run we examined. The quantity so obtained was -0.9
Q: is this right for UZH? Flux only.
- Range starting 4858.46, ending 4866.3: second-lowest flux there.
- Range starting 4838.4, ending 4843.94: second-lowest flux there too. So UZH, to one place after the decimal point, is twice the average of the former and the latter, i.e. 18.6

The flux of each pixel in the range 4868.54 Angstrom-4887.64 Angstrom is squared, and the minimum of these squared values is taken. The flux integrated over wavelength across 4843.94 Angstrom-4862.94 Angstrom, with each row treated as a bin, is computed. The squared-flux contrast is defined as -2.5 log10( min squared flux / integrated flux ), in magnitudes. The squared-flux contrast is 1.88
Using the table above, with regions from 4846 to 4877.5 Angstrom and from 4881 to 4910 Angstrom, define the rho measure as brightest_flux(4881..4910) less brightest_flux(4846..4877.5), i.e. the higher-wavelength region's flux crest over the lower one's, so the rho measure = -6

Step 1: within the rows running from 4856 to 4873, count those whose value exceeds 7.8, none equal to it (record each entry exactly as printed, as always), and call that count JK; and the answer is 10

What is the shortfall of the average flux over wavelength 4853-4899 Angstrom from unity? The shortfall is -8.2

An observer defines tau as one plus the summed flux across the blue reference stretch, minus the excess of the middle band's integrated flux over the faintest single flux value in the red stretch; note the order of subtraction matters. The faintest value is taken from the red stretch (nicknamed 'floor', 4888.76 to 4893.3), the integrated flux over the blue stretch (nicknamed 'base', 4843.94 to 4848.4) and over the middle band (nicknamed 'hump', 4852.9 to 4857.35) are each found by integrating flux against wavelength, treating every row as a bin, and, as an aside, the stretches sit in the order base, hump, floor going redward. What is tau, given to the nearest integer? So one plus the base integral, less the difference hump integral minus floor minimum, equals 11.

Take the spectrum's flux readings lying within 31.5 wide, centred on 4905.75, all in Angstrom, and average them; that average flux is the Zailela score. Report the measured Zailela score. 9.1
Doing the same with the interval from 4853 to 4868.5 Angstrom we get 10.9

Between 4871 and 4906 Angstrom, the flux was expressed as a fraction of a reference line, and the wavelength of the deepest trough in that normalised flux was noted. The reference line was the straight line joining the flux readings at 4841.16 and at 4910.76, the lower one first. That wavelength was 4883.70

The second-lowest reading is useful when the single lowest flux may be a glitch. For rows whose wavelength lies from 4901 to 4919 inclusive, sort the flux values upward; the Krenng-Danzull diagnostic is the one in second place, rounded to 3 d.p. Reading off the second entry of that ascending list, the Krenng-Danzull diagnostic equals 7.821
